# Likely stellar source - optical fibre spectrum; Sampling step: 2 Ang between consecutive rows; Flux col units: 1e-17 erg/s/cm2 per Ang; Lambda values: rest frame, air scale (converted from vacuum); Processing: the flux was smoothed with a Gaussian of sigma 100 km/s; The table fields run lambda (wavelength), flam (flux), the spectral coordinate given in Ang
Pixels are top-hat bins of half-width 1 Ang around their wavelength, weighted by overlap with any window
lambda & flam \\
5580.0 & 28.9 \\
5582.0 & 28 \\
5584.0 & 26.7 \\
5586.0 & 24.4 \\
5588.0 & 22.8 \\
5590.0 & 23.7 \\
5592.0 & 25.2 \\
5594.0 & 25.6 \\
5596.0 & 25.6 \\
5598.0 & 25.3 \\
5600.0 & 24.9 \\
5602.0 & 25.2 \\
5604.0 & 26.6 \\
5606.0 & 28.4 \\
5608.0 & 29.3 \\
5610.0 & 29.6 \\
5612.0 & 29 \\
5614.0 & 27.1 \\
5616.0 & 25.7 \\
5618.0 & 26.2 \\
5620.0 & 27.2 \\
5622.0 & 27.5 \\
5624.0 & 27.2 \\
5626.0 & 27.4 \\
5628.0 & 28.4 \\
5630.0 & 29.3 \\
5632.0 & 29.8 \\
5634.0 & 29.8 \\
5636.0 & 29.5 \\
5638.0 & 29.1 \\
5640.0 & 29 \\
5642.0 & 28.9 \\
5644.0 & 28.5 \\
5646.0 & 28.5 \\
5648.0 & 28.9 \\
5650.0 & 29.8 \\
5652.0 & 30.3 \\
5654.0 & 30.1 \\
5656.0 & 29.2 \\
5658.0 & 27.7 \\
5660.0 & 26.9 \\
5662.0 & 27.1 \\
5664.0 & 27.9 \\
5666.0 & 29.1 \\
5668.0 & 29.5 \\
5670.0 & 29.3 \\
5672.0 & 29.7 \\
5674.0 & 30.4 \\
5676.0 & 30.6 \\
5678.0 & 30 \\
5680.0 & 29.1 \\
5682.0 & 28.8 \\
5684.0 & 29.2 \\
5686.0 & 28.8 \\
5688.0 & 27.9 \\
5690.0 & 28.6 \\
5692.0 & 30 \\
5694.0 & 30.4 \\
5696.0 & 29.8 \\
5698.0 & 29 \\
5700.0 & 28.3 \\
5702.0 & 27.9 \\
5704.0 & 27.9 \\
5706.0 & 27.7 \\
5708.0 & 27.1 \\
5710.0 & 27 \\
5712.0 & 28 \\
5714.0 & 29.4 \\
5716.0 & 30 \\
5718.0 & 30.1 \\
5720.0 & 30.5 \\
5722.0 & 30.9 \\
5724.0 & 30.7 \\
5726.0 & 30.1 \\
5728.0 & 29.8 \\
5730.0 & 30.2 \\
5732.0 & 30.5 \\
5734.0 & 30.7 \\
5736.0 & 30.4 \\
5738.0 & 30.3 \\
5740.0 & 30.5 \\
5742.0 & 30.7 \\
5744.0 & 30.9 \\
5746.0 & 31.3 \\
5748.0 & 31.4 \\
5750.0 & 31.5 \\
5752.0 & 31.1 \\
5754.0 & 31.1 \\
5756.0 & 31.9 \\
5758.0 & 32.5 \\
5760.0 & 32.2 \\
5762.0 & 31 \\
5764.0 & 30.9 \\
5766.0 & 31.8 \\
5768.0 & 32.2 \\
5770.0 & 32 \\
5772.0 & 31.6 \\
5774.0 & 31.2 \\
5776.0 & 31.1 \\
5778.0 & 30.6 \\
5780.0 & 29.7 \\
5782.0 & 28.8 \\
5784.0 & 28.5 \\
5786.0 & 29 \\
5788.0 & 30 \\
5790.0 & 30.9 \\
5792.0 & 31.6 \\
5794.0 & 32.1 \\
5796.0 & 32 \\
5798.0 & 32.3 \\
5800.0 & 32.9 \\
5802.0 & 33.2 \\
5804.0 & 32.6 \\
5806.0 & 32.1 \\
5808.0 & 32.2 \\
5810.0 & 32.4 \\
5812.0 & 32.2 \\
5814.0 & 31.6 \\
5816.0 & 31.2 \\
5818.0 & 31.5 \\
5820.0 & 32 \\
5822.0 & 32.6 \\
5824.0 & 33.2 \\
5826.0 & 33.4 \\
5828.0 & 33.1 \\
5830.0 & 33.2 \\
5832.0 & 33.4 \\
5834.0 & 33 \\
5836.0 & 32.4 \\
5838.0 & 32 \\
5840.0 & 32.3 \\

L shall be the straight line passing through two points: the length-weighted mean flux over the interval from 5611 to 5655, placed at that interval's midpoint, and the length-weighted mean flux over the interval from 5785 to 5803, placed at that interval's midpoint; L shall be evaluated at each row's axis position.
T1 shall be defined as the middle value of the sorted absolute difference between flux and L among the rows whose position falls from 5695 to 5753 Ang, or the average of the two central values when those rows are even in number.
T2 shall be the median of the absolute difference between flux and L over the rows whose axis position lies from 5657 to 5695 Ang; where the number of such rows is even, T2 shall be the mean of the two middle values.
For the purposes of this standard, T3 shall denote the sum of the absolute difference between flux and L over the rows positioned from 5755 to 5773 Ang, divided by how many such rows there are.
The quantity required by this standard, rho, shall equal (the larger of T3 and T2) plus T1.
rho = 1.29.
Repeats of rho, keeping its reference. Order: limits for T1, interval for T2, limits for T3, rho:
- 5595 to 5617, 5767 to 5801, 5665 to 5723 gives 2.48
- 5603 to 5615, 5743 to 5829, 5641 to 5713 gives 2.18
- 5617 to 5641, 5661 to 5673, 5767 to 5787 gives 2.22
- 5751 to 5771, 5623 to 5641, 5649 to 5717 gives 1.92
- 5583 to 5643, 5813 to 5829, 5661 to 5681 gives 2.01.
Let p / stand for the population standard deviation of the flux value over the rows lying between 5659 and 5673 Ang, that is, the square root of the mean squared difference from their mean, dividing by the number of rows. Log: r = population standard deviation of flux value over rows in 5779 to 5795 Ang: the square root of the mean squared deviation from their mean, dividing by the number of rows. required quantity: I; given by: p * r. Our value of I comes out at 1.4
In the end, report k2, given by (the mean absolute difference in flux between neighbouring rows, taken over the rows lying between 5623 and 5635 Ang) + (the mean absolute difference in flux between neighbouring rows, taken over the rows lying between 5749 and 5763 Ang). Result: 1.07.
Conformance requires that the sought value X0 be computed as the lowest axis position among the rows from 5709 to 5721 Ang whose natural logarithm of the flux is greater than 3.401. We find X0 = 5716.0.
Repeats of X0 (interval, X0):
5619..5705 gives 5652.0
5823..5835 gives 5824.0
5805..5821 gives 5806.0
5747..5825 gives 5748.0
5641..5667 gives 5652.0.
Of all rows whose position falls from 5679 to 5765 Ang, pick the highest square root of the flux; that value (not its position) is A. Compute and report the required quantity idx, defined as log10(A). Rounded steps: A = 5.70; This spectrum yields 0.756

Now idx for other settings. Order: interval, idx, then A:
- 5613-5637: 0.737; 5.46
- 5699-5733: 0.745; 5.56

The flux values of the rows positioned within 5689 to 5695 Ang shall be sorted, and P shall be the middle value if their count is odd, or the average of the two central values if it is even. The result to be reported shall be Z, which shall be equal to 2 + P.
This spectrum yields 32.0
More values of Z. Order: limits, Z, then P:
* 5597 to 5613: 29.5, 27.5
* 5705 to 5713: 29.4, 27.4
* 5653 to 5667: 29.9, 27.9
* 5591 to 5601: 27.3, 25.3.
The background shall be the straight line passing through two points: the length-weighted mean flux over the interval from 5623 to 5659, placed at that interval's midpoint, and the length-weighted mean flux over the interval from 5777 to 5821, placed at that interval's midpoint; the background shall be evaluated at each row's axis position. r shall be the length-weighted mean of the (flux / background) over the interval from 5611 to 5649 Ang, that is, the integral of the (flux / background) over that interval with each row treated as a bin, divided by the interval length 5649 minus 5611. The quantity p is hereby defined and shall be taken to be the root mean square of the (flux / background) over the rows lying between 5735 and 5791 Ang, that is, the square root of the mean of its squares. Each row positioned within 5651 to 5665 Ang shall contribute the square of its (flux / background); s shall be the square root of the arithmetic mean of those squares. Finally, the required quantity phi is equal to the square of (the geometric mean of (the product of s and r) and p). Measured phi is 0.96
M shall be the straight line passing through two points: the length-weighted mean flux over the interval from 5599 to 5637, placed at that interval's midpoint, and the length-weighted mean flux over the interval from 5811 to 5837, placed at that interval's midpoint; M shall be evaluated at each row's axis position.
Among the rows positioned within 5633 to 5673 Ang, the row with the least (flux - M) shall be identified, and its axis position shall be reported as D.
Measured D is 5660.0 Ang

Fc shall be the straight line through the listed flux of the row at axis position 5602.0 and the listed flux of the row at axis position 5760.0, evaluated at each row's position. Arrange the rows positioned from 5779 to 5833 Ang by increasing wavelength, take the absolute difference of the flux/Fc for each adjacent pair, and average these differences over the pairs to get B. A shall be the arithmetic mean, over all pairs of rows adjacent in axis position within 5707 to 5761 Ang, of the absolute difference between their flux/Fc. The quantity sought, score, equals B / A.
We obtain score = 1.1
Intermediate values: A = 0.011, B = 0.012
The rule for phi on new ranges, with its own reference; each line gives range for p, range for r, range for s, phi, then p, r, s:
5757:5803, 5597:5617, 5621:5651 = 0.96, 1.01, 0.95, 1.00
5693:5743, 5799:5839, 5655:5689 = 0.99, 0.98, 1.03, 0.98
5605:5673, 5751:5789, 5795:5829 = 1.01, 0.99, 1.00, 1.03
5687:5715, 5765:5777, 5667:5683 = 0.98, 0.96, 1.02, 1.01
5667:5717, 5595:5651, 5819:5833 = 0.99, 0.98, 0.97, 1.04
